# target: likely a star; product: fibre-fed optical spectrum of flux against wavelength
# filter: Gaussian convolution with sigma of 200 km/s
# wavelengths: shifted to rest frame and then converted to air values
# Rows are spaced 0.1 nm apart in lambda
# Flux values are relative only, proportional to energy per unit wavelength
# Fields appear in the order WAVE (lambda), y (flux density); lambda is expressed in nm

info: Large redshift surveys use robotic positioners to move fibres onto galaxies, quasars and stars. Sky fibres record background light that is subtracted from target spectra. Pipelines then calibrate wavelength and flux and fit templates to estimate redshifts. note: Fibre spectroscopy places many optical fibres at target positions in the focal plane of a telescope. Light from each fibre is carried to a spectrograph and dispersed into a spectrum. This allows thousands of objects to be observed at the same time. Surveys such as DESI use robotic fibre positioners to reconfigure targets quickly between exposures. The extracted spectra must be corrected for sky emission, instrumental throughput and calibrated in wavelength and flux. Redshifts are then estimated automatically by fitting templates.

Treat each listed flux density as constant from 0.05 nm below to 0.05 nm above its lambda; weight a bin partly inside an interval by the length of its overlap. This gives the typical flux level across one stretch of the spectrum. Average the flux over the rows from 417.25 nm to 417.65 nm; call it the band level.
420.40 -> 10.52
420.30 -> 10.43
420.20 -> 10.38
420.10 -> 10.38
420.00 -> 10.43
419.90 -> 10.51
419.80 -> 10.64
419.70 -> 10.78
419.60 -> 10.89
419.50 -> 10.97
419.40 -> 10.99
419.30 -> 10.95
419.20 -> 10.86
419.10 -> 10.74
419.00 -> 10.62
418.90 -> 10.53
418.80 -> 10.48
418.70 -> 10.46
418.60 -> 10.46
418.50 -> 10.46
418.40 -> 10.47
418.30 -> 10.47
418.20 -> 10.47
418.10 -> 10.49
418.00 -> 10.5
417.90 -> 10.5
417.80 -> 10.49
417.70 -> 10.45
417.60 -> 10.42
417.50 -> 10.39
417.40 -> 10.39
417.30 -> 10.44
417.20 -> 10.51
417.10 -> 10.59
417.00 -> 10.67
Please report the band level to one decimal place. 10.4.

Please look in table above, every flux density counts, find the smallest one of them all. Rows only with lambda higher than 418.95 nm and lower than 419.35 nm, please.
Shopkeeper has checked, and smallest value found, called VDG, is 10.62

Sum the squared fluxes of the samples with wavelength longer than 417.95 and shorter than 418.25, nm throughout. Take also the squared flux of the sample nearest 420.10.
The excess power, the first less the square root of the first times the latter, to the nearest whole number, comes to 141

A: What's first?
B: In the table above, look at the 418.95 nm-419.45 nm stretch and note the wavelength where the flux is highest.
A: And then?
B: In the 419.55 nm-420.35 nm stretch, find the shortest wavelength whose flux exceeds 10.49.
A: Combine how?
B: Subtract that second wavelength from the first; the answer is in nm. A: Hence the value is -0.20 nm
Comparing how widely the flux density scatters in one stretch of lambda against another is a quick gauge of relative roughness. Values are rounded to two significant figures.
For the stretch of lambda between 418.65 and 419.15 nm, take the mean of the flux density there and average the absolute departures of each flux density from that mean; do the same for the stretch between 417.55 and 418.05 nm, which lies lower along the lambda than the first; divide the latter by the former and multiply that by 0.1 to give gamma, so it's 0.032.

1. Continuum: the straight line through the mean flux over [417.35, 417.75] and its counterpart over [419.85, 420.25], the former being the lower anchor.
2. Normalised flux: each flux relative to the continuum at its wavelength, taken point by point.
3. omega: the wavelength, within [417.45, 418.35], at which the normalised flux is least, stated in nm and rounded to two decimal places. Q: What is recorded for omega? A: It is 417.50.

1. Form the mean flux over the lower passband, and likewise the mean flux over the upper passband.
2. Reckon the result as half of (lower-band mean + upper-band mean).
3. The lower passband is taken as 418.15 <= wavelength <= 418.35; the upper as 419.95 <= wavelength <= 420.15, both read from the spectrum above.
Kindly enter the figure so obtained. 10.4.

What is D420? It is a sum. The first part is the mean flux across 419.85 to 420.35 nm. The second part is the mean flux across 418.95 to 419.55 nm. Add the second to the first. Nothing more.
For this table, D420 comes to 21.3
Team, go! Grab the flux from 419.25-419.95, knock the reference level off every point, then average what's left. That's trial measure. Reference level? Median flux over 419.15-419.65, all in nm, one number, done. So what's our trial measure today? -0.13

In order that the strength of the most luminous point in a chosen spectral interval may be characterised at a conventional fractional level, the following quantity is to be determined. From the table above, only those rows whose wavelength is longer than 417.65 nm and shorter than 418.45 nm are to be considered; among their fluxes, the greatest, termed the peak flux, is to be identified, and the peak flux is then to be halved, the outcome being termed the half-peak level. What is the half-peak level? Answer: 5.25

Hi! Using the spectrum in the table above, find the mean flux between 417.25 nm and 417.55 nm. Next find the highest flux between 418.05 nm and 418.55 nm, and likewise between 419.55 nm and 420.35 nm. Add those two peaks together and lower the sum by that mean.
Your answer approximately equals 11.0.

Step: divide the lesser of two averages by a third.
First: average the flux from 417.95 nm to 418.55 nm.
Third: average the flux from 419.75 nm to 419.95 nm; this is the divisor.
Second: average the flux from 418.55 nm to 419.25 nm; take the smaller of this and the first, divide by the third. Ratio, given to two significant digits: 0.99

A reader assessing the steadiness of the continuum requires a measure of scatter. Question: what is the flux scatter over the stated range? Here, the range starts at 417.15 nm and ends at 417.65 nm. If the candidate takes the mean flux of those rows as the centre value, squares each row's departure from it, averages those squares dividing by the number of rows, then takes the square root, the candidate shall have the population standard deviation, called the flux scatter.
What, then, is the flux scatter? 0.044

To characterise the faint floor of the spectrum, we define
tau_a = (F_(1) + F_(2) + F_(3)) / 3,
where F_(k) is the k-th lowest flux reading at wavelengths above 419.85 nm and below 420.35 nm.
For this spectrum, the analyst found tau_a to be 10.40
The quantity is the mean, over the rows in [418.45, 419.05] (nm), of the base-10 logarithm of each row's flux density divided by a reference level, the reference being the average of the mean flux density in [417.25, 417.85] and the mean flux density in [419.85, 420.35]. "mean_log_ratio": 0.0031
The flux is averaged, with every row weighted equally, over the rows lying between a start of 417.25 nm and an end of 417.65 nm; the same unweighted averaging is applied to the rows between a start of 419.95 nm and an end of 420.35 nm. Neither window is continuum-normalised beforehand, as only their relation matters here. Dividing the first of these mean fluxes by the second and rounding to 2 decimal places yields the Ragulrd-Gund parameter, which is 1.00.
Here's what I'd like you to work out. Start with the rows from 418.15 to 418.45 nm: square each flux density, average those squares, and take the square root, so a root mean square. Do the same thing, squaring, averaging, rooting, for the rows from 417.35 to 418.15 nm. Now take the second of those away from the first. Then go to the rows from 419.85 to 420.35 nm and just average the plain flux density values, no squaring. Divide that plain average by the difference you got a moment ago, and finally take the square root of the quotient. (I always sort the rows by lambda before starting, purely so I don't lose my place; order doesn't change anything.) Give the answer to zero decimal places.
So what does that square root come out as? 25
